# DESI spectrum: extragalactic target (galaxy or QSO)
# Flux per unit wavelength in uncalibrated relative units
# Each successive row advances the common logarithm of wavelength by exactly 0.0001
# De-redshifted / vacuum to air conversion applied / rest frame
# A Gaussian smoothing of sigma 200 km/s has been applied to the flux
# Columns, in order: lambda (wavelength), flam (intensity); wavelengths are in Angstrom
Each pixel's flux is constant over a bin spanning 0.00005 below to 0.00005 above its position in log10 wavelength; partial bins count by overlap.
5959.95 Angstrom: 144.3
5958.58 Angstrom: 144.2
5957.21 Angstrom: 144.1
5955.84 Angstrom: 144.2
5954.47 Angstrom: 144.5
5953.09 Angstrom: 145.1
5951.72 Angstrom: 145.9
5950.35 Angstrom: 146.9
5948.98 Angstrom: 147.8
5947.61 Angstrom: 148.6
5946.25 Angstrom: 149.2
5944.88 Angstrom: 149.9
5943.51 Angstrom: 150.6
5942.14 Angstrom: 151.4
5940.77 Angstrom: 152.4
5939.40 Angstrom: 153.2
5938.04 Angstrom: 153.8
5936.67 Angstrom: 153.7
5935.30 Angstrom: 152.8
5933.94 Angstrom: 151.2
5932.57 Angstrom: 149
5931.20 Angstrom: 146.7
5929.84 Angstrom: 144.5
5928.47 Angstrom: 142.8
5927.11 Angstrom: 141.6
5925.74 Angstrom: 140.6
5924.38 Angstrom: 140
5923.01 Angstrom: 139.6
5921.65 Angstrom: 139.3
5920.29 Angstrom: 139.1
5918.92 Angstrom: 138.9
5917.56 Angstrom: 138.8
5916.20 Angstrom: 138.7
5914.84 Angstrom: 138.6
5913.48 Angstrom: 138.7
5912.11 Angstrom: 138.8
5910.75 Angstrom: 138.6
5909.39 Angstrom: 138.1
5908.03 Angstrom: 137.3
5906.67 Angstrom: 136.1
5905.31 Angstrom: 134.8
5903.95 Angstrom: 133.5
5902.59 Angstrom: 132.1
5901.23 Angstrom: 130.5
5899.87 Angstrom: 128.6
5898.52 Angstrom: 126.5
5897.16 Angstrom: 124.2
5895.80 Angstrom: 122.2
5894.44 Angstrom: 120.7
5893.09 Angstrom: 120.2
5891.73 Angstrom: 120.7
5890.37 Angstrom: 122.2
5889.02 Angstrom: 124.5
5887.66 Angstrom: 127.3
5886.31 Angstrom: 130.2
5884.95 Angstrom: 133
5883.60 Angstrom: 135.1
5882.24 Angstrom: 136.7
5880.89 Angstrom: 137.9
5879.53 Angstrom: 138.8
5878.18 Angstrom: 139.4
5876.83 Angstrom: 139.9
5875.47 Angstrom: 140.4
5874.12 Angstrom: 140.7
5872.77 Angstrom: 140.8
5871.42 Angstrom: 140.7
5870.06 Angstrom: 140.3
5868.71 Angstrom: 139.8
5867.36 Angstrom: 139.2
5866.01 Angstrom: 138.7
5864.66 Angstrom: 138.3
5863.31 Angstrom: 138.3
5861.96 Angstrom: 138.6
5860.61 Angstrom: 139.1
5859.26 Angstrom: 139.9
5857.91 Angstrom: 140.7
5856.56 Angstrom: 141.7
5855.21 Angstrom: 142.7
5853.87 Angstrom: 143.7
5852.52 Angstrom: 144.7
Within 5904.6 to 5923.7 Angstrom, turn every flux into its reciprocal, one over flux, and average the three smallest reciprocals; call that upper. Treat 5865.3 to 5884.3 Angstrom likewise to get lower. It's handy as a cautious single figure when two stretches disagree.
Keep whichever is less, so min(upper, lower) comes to 0.0071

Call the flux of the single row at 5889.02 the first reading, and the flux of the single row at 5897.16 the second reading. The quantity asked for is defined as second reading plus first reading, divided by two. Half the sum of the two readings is 124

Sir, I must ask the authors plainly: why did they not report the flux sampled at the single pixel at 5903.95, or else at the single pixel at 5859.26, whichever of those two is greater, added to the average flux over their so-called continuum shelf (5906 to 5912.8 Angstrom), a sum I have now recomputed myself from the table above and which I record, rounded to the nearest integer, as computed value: 278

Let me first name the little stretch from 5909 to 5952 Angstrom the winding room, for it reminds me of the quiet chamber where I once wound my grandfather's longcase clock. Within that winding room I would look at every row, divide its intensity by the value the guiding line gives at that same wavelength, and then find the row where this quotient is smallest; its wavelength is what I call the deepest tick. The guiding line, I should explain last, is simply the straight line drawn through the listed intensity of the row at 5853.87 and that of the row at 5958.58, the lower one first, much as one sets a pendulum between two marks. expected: 5909.39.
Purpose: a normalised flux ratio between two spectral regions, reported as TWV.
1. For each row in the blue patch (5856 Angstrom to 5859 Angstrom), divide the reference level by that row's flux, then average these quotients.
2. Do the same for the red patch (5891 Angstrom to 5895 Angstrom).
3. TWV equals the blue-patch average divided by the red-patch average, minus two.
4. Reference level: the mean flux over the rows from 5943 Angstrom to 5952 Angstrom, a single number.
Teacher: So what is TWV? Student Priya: -1.15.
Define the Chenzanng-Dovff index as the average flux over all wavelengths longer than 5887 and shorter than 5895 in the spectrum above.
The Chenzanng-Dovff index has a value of 123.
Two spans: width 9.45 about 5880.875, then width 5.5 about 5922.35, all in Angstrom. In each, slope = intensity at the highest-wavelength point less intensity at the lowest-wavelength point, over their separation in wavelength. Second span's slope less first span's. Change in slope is 1.1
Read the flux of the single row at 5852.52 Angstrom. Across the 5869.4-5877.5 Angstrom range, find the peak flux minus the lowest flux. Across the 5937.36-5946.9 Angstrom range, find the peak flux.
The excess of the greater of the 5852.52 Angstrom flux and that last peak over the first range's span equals 153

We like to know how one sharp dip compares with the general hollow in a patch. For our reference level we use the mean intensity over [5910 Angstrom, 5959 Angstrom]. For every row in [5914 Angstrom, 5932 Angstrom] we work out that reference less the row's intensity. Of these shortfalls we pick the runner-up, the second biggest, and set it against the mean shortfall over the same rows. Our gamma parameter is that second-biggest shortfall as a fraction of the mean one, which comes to 1.5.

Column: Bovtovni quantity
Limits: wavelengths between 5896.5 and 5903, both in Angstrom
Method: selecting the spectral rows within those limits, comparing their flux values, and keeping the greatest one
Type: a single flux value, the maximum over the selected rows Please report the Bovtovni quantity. 132.1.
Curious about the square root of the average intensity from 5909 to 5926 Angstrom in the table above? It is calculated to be 11.8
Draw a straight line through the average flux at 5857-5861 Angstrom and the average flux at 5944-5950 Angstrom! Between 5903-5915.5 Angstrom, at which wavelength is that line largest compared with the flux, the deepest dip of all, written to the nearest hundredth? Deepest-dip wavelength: 5903.95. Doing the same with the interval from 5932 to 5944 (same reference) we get 5932.57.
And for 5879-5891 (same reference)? 5890.37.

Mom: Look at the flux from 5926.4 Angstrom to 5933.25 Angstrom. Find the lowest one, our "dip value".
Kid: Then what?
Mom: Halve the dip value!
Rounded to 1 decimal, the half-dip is 70.8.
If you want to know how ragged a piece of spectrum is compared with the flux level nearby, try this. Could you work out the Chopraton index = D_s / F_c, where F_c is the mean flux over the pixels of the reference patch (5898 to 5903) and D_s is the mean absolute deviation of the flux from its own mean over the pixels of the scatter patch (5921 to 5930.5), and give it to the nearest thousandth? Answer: 0.012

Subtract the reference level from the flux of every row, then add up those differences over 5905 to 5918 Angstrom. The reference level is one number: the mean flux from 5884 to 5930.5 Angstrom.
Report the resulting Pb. 43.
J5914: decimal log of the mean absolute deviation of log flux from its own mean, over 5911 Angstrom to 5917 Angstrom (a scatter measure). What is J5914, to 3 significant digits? -3.81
